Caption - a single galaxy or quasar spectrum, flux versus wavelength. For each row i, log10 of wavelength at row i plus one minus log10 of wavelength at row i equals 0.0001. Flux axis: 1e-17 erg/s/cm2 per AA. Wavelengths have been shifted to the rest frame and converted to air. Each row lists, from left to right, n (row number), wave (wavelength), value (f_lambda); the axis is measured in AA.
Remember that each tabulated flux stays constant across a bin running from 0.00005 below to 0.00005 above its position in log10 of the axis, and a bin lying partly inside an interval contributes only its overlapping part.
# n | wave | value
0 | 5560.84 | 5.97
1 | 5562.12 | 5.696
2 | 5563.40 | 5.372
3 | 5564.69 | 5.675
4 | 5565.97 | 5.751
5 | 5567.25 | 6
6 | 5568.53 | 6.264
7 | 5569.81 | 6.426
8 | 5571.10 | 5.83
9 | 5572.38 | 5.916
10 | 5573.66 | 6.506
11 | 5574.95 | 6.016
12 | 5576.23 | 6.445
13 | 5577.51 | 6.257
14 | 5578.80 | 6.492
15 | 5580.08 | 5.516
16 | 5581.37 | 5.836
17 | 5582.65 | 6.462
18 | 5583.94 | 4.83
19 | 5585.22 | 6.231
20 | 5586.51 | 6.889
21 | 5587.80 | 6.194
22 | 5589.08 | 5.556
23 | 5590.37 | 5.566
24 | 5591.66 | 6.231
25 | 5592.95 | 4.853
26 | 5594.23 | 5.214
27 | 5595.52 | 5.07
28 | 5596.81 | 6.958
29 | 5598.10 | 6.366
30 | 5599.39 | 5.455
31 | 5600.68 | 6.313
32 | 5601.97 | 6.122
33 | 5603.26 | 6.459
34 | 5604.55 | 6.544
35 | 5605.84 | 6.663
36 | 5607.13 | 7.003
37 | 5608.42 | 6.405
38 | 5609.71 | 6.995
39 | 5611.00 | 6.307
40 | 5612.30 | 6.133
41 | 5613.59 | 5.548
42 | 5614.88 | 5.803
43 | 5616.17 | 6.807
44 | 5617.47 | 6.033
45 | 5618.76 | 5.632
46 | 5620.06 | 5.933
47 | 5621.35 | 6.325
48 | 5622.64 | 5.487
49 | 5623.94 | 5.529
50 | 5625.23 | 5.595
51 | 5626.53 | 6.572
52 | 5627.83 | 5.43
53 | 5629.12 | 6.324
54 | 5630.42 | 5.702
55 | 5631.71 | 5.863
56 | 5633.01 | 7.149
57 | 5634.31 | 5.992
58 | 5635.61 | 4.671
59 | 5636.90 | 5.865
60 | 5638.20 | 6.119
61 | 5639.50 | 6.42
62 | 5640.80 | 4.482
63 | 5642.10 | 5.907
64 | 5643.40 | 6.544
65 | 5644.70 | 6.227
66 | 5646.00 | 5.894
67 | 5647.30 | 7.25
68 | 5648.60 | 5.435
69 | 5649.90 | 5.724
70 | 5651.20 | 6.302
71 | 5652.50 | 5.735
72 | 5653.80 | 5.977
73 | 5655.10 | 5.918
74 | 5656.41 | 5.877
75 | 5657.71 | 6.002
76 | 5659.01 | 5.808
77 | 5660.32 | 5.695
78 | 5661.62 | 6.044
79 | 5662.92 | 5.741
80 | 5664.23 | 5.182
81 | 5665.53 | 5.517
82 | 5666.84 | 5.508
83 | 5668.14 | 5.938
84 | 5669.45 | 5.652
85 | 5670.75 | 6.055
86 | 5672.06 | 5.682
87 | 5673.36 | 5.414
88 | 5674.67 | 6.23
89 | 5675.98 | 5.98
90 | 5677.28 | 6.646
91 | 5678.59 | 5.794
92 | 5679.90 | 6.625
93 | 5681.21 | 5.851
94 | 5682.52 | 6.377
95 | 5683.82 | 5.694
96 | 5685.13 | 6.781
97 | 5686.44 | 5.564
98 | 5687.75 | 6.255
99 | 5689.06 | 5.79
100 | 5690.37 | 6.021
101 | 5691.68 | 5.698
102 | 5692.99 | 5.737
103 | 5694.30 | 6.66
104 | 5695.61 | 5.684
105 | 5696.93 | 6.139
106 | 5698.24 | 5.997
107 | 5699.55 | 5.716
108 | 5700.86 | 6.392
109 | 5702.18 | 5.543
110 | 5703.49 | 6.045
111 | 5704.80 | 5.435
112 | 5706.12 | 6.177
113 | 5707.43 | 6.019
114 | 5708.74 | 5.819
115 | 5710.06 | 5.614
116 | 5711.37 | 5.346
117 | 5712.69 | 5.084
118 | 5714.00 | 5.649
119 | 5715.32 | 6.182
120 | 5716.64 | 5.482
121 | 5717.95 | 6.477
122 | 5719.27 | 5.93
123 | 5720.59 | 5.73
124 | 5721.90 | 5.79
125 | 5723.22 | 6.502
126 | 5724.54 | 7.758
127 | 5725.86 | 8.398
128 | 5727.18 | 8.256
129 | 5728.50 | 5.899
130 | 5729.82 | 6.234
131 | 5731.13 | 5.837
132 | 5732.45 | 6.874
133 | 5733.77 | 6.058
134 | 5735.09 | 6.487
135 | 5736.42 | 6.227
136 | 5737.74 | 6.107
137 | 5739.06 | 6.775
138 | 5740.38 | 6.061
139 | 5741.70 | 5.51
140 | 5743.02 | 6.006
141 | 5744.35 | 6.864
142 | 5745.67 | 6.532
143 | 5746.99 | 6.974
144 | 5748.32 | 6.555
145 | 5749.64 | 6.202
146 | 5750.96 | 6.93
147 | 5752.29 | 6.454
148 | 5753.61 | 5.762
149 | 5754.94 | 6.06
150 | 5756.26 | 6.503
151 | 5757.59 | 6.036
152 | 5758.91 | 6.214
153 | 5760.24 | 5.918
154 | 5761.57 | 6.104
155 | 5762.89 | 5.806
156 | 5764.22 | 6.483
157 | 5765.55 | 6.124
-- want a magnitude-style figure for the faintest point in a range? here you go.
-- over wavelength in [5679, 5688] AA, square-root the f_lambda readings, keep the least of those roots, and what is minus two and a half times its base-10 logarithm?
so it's -0.932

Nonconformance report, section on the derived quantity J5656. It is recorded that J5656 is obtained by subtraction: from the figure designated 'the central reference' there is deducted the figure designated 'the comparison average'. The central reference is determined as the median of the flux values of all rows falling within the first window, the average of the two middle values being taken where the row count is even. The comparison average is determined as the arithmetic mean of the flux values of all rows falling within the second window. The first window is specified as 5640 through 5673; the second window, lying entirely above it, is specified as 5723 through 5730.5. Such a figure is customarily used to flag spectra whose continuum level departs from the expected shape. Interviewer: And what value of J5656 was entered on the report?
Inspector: -1.3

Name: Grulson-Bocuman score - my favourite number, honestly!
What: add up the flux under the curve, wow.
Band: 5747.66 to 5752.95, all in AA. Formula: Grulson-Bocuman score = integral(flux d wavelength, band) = 35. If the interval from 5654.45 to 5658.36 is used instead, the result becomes 23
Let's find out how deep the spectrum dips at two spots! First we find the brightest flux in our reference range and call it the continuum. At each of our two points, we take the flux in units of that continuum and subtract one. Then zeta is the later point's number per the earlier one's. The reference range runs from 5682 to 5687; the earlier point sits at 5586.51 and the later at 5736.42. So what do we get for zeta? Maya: -5.1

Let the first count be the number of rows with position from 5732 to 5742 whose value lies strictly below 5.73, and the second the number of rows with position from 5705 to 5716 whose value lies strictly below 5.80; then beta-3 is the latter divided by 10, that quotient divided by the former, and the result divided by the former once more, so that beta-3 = 0.40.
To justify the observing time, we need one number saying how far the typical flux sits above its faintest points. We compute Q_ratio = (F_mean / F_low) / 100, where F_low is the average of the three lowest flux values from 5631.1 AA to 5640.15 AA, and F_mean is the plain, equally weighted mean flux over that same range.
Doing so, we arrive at 0.0110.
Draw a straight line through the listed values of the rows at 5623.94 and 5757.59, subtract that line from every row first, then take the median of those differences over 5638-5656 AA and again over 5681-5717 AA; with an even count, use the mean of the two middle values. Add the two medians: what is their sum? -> 0.31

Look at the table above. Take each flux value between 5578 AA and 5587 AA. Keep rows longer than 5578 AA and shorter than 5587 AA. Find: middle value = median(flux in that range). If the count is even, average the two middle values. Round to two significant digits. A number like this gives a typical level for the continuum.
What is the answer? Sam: 6.2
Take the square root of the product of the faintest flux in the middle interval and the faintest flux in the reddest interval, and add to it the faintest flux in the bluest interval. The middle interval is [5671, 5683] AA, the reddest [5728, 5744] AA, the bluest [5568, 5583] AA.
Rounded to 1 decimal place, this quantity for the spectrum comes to 11.0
